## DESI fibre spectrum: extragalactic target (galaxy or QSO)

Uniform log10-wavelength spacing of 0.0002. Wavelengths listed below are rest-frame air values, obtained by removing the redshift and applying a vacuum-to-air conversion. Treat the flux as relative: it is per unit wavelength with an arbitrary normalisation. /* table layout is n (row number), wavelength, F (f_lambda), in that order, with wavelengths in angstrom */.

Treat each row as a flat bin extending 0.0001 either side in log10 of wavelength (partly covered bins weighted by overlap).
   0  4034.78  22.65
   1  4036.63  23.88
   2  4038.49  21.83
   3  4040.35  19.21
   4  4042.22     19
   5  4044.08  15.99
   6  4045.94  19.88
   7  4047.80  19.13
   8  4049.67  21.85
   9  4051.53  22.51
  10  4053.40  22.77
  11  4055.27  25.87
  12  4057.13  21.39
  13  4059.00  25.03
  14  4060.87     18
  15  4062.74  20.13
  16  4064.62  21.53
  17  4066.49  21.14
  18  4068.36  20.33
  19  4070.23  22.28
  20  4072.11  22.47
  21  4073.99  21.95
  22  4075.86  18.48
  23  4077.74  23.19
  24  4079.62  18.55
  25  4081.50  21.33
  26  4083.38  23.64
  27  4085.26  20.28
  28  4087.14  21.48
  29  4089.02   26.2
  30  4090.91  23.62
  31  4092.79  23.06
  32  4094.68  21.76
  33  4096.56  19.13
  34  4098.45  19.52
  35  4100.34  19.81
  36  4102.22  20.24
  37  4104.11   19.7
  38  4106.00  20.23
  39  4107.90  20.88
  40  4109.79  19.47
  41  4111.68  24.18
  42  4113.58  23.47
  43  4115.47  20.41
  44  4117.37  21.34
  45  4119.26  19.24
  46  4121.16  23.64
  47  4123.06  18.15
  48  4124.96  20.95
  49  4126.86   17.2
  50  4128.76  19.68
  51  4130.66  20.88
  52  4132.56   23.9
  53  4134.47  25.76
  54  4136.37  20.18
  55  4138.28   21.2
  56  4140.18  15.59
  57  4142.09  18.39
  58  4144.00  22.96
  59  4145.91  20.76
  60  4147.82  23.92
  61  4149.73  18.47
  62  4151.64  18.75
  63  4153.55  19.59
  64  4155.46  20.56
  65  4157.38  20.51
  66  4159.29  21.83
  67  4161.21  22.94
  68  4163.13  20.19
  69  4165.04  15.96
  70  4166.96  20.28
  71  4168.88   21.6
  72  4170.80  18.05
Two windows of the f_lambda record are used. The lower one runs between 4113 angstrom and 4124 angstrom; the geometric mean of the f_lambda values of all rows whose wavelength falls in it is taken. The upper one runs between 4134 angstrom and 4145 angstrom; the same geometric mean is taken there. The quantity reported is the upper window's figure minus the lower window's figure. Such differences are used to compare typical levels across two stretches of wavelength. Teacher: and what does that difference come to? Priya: -0.5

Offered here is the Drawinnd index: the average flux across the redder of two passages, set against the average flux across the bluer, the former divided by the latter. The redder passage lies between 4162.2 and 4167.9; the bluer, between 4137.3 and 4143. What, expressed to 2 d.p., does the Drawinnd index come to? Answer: 1.02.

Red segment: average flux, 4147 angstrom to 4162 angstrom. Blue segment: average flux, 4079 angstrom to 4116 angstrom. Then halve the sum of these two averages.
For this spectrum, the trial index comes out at 21.1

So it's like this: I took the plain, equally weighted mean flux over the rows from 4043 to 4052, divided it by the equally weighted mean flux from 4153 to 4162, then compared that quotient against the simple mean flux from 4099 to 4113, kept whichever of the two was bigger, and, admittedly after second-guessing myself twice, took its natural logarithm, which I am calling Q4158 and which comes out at 3.03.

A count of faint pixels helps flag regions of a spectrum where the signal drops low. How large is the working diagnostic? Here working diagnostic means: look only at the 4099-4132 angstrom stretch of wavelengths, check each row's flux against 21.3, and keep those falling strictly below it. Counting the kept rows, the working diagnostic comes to 13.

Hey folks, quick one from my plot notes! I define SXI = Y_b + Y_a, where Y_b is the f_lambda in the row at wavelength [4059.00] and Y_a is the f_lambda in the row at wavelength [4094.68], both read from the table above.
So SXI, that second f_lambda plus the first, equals 46.8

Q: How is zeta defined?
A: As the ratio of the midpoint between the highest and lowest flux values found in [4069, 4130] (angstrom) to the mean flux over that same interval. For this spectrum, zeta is 1.028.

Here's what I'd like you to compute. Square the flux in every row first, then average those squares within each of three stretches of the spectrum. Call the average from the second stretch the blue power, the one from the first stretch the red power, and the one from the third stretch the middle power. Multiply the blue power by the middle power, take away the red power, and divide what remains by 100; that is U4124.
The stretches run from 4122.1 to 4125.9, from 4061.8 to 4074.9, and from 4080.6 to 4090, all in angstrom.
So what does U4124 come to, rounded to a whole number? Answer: 2357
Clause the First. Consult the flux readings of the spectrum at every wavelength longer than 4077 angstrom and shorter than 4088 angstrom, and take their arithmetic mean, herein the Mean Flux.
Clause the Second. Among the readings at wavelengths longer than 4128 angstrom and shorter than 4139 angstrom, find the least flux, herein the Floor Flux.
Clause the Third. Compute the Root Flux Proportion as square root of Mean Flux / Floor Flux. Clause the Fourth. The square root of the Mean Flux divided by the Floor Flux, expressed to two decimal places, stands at 1.04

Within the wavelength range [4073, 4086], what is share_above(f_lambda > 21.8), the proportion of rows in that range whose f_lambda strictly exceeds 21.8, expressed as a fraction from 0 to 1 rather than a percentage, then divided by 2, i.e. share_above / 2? 0.214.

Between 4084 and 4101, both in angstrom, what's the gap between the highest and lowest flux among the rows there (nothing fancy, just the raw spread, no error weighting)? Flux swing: 7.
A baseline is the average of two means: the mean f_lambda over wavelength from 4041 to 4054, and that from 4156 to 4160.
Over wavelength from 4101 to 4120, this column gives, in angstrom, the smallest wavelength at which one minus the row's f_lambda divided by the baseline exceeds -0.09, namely 4102.22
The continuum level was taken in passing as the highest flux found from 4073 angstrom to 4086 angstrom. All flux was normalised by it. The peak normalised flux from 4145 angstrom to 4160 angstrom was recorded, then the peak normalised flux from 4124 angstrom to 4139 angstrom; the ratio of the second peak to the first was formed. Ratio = 1.08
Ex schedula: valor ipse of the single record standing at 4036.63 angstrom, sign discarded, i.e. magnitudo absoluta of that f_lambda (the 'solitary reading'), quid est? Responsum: 23.9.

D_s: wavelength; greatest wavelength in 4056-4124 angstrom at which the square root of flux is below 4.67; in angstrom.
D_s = 4123.06 angstrom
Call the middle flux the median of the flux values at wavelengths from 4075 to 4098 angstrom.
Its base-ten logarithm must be 1.33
